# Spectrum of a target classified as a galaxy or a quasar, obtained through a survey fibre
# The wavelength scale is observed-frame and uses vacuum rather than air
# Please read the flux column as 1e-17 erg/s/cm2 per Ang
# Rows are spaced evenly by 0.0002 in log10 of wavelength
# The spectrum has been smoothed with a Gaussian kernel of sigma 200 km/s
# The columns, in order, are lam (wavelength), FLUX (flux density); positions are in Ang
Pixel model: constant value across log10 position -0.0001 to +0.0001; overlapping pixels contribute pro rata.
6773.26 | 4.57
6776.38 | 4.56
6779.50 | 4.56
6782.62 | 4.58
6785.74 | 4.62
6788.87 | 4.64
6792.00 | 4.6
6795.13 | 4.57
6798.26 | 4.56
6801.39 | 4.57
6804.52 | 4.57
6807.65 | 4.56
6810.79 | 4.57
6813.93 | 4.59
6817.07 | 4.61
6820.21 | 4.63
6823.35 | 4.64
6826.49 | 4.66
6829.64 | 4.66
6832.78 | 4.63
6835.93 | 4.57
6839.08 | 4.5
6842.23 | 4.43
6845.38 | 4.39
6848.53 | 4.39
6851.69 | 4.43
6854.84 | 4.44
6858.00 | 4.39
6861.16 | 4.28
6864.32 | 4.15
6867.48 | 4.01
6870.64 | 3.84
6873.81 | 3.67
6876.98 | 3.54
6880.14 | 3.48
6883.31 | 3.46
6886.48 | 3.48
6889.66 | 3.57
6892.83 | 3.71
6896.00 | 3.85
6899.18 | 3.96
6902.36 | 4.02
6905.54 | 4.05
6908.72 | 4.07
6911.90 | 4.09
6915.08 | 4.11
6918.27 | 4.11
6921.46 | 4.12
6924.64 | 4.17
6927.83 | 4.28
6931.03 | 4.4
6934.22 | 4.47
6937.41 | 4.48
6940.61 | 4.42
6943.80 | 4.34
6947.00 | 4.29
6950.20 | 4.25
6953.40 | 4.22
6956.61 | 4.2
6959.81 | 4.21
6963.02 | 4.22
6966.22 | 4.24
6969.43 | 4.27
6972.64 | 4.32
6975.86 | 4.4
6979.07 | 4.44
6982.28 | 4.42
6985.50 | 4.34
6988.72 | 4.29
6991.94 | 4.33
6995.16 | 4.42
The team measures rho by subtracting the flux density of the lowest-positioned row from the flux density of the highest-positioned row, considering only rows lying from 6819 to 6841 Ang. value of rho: -0.13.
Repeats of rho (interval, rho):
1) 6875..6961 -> 0.67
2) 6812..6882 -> -1.11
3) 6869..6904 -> 0.18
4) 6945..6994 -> 0.04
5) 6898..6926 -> 0.21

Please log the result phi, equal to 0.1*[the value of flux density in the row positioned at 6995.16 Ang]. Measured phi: 0.442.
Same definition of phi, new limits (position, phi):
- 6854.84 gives 0.444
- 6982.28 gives 0.442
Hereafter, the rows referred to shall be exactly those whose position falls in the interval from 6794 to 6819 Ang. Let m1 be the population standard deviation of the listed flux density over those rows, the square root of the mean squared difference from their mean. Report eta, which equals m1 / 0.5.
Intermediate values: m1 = 0.016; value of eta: 0.032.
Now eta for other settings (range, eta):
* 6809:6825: 0.051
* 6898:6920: 0.101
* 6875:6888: 0.060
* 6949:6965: 0.033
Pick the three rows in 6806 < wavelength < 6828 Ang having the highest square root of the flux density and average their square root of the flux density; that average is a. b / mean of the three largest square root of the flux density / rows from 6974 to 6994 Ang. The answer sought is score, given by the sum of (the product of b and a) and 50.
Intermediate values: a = 2.15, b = 2.10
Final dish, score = 54.5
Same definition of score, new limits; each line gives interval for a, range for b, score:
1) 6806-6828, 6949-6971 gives 54.4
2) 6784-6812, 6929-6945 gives 54.5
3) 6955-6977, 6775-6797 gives 54.5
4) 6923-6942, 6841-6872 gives 54.4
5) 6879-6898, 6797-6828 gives 54.2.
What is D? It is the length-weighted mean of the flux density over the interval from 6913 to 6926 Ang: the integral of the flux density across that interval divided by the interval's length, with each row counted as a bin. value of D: 4.13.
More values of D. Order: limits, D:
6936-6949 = 4.38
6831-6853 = 4.48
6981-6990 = 4.35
